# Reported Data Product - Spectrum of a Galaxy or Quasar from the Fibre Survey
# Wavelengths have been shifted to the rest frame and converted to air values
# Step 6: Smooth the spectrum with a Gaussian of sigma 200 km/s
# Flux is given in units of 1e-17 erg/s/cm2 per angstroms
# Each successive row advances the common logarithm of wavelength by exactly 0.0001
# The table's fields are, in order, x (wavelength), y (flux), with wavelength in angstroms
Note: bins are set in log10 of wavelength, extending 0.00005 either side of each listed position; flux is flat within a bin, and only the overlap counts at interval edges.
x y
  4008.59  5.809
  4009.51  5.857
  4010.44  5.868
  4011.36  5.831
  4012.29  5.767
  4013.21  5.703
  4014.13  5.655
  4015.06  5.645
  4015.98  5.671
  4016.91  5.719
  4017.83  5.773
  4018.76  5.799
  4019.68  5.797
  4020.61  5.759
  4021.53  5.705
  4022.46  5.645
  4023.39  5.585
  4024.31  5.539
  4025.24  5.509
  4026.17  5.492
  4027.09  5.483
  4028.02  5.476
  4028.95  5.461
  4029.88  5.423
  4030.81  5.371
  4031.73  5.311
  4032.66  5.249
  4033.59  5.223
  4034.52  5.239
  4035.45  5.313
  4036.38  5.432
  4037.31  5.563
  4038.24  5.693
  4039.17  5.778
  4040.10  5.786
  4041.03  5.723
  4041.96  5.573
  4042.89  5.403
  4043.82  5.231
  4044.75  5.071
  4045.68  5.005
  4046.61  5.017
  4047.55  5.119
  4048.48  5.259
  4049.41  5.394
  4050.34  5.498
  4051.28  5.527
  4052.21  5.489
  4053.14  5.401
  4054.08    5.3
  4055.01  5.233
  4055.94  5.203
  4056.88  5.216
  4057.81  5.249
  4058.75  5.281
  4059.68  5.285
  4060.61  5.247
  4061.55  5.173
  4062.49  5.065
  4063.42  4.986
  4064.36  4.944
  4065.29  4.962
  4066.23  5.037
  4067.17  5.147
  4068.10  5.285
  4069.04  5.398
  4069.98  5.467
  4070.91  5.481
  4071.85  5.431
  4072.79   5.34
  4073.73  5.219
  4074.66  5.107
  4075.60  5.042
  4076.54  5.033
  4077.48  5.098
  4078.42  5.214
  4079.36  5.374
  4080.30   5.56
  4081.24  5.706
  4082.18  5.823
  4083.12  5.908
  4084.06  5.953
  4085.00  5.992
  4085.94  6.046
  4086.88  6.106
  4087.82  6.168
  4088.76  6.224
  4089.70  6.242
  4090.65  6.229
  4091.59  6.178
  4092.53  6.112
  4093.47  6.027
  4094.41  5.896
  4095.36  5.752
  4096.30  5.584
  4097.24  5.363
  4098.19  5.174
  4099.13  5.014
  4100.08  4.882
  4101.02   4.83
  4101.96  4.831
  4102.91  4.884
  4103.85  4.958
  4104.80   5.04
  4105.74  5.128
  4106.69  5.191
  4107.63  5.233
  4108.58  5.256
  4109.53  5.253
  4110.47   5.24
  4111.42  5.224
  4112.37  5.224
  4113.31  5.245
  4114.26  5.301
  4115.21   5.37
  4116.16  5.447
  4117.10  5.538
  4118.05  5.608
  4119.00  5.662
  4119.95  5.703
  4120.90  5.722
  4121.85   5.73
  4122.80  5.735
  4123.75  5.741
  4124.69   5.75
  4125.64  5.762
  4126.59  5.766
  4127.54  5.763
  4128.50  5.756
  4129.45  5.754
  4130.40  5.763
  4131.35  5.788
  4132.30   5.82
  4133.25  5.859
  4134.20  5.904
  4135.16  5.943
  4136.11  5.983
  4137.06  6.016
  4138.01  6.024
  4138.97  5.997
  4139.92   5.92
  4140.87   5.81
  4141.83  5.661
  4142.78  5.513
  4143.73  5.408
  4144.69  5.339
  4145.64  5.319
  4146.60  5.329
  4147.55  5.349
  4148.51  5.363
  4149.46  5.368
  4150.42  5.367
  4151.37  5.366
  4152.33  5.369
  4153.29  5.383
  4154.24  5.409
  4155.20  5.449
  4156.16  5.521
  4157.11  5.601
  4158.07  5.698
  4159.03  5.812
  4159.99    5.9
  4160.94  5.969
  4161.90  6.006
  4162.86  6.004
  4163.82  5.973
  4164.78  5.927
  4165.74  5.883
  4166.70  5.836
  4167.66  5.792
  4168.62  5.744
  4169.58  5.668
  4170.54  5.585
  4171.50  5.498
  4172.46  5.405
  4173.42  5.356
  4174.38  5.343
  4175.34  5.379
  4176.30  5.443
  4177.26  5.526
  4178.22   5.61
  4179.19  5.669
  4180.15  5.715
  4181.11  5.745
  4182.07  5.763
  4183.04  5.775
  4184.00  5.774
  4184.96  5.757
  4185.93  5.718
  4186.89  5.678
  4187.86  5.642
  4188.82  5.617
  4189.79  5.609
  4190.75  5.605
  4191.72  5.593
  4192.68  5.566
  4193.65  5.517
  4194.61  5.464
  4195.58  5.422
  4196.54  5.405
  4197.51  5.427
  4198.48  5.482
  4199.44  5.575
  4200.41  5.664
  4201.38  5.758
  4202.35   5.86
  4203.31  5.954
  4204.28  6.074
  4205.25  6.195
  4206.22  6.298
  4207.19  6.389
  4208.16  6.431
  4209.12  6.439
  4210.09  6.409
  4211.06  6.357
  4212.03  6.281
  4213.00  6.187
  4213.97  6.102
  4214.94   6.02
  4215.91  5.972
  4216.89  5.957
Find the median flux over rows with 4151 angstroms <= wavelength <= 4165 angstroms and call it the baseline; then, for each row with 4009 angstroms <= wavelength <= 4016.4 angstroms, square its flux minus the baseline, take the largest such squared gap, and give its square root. 0.17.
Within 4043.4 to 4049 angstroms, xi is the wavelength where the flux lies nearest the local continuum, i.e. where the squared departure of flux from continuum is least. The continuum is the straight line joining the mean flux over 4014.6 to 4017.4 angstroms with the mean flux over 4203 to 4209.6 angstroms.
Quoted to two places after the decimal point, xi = 4048.48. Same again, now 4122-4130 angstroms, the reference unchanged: 4126.59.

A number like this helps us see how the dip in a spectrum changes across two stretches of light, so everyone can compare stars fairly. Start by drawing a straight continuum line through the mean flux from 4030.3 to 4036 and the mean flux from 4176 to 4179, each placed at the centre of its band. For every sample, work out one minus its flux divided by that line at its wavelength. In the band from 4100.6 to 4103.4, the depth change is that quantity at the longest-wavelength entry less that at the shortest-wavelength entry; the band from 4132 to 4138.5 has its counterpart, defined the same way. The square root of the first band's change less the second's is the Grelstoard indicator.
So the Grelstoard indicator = 0.16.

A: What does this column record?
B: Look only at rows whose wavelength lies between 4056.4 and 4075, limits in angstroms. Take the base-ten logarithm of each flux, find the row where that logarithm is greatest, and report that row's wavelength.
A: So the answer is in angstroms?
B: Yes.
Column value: 4070.91 angstroms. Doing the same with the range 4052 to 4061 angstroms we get 4052.21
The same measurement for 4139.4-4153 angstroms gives 4139.92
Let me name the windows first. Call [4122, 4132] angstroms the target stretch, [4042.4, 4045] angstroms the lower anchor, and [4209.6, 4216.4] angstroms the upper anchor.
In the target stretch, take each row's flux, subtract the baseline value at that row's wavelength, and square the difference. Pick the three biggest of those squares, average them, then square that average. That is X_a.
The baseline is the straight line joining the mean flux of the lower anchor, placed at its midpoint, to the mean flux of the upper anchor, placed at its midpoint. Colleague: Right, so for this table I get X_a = 0.000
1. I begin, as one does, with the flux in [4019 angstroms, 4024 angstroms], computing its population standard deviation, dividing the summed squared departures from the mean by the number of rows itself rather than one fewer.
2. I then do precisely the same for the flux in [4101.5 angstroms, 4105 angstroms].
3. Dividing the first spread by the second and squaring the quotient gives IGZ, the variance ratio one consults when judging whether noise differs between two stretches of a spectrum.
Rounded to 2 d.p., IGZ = 0.94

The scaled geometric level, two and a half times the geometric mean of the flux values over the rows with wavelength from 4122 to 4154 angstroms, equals 14.2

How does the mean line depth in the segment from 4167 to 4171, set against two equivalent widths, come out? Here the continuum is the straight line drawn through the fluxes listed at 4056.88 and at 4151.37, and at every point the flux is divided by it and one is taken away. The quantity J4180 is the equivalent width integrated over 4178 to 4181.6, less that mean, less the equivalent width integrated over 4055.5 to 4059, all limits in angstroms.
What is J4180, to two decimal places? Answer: 0.12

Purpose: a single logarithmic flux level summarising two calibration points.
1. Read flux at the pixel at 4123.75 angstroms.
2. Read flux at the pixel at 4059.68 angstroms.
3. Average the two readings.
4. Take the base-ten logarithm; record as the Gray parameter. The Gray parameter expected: 0.74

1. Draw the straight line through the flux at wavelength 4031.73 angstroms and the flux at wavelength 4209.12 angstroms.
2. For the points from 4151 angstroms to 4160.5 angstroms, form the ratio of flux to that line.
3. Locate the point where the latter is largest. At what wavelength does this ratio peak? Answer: 4159.99 angstroms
